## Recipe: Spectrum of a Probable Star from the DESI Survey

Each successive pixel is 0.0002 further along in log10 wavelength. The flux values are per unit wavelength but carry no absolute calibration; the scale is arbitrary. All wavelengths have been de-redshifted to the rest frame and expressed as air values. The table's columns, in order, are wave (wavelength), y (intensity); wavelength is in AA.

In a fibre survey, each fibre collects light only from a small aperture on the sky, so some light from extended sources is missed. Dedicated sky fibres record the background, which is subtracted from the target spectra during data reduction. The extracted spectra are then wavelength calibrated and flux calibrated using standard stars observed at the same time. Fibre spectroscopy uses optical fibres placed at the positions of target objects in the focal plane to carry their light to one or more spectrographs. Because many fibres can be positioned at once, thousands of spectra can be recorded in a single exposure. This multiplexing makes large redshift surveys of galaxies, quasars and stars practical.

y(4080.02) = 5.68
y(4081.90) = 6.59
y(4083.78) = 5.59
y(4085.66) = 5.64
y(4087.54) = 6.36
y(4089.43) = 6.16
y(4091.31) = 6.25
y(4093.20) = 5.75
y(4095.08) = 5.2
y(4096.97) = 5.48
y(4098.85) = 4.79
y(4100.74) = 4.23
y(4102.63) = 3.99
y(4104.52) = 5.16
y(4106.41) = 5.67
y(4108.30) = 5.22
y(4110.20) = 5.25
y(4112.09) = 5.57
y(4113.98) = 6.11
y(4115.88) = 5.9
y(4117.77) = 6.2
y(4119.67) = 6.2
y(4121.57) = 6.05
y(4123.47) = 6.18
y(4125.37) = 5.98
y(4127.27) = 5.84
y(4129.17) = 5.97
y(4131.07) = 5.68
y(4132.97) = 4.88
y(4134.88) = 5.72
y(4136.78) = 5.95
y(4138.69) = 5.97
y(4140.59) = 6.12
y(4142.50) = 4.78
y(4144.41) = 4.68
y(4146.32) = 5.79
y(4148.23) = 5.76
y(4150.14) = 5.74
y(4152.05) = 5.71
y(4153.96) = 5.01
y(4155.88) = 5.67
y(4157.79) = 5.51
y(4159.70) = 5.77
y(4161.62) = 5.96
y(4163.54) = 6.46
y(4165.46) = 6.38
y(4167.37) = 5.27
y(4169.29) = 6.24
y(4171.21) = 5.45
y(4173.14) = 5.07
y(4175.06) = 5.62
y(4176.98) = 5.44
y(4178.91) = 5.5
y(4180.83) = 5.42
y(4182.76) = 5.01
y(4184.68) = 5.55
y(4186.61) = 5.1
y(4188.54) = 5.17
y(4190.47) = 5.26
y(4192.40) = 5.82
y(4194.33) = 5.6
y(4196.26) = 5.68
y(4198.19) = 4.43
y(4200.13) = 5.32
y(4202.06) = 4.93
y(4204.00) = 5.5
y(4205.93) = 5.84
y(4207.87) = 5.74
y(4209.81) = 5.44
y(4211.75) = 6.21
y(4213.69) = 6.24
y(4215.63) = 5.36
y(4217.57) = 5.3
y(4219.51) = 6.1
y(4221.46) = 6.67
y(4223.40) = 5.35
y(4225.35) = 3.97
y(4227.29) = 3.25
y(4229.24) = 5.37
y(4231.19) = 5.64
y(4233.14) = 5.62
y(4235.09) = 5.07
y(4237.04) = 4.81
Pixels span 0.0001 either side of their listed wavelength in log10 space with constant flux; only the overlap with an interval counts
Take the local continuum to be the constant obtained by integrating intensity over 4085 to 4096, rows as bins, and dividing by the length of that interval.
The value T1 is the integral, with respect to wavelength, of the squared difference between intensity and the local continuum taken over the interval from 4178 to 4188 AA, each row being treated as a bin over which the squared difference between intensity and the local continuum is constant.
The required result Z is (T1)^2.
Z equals 16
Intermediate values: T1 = 4.0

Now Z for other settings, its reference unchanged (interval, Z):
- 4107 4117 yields 4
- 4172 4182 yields 8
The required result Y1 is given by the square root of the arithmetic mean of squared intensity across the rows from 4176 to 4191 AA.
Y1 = 5.3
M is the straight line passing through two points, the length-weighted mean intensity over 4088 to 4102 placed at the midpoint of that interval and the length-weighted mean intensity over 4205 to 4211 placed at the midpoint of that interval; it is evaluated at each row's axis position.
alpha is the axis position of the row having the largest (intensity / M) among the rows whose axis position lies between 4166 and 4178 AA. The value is 4169.29 AA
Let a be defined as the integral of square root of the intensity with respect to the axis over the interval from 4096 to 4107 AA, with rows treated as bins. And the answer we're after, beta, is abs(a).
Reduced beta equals 24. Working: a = 24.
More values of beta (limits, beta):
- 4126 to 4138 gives 29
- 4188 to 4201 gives 30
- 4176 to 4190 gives 32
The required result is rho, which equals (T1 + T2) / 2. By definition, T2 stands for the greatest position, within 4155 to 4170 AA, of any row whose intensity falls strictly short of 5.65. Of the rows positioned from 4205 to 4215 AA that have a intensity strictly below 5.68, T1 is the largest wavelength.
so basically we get 4188.6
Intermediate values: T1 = 4209.81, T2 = 4167.37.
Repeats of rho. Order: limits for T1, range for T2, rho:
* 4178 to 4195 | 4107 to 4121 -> 4153.2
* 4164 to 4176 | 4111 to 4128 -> 4143.6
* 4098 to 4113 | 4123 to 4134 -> 4122.5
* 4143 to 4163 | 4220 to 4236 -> 4196.4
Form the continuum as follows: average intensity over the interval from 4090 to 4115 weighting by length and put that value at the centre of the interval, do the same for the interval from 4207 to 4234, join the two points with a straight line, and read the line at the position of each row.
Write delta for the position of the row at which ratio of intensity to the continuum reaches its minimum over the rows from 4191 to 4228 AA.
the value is 4227.29 AA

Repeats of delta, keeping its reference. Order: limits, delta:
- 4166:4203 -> 4198.19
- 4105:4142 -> 4132.97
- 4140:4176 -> 4144.41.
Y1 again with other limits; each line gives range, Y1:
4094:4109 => 5.0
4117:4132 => 6.0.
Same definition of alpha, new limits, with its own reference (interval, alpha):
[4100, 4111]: 4106.41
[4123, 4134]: 4123.47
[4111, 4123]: 4117.77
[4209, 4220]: 4213.69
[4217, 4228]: 4221.46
